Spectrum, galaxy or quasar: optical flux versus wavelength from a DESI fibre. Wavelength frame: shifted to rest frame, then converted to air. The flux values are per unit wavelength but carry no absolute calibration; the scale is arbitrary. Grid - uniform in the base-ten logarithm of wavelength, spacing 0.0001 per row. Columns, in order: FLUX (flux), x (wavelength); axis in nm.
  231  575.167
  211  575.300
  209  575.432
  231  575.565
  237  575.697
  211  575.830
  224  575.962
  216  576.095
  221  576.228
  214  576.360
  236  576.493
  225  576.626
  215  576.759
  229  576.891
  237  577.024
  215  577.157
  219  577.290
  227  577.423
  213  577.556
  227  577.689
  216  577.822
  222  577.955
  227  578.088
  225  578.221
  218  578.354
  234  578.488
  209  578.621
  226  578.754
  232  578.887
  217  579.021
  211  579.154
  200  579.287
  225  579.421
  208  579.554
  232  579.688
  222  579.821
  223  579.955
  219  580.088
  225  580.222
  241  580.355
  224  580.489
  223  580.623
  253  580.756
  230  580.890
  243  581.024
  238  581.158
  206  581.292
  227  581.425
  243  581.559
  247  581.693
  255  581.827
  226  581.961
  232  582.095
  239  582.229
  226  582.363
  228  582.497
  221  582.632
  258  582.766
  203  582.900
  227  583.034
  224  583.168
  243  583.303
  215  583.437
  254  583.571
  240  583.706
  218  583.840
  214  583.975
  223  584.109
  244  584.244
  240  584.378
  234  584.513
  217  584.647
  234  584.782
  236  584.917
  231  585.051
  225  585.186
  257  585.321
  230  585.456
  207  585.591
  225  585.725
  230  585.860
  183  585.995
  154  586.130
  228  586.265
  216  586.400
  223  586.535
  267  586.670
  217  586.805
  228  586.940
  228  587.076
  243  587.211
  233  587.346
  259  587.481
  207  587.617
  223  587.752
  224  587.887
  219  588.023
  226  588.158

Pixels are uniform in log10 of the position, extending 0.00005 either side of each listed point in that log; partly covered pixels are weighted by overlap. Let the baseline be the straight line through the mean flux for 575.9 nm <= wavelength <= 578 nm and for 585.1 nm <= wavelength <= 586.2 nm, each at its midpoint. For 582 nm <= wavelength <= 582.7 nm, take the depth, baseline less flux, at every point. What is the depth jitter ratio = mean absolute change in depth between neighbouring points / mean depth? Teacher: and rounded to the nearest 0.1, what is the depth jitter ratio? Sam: -0.6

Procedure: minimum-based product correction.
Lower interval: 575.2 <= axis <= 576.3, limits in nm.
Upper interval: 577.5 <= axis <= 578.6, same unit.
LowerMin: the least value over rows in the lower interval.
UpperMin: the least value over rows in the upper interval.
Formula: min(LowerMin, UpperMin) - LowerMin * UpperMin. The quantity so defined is -44308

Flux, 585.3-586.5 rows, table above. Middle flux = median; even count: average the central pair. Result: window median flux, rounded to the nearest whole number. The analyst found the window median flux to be 225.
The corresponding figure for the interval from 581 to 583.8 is 232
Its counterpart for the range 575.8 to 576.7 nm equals 221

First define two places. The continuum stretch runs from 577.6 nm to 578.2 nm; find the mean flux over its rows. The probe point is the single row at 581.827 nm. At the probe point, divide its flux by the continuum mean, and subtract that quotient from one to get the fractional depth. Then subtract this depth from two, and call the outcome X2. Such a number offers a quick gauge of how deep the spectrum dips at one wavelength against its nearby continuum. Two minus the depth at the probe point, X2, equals 2.14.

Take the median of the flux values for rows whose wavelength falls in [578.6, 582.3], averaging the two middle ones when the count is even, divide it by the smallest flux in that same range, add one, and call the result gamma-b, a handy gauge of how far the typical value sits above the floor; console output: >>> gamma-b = 2.13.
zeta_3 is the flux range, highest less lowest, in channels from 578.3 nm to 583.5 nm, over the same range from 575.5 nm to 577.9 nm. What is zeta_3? 2.2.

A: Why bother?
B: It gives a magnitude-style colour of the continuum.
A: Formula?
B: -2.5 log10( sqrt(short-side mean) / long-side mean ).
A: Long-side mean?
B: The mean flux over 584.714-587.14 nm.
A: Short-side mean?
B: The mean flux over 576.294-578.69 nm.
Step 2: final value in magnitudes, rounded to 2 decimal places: 2.94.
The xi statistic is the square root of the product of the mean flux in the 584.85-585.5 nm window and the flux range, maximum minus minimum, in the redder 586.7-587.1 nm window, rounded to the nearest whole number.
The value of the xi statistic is 51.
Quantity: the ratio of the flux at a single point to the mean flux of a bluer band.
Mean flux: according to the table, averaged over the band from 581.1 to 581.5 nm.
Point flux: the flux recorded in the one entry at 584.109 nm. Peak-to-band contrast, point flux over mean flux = 1.00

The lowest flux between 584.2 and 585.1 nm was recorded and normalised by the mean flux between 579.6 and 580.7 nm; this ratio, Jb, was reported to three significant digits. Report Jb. 0.960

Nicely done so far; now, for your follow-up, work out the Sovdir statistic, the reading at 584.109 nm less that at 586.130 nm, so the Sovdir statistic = 69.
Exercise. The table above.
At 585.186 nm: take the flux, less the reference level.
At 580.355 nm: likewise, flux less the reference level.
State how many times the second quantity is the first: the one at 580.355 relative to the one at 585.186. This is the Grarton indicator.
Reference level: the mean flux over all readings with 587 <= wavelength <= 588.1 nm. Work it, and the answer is -3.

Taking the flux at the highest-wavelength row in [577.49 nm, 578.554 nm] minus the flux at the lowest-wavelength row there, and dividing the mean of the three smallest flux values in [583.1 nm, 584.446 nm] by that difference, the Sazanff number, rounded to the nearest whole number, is 10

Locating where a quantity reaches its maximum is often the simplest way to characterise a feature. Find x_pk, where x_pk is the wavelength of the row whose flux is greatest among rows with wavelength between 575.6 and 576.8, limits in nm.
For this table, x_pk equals 575.697 nm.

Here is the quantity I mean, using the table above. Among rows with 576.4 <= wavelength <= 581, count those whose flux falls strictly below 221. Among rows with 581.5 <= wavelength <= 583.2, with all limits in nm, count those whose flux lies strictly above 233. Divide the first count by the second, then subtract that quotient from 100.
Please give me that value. 97.6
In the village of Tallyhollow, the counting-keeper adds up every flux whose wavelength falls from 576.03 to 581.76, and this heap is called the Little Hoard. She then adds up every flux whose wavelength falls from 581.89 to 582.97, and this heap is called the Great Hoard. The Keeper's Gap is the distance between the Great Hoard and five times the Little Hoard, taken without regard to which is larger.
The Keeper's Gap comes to 46467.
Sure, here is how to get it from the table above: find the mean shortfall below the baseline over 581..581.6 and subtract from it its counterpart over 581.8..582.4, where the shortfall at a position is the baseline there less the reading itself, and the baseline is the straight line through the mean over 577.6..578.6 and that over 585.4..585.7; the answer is 5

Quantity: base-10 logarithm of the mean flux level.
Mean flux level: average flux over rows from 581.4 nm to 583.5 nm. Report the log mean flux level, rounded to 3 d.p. 2.366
